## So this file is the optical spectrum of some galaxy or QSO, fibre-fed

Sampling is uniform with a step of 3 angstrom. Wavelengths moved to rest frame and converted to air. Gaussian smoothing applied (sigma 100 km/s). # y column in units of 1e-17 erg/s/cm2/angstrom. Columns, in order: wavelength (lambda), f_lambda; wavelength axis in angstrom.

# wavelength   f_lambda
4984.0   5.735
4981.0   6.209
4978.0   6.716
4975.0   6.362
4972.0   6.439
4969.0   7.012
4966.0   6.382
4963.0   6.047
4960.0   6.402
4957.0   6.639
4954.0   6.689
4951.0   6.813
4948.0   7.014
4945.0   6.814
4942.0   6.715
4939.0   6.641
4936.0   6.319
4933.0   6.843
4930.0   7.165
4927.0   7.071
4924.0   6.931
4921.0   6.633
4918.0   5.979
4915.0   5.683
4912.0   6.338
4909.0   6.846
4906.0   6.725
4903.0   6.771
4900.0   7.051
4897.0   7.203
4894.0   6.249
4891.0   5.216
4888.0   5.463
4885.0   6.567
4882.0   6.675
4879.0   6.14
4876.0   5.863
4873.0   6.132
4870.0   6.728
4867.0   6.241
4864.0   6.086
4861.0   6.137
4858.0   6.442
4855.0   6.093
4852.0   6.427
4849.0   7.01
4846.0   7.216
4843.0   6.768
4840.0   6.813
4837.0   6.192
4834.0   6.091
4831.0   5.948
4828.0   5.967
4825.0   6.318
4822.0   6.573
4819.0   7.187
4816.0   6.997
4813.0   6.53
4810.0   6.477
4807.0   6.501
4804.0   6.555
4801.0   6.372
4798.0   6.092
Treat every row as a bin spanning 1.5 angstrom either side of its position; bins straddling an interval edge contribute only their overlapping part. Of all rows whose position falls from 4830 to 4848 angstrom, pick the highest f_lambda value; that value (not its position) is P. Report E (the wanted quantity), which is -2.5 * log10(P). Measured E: -2.146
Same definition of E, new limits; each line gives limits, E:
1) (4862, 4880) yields -2.070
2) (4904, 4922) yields -2.089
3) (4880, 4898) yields -2.144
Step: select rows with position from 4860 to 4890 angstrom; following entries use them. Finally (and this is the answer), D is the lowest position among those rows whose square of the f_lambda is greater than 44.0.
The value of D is 4870.0 angstrom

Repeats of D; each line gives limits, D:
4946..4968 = 4948.0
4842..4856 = 4843.0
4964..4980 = 4969.0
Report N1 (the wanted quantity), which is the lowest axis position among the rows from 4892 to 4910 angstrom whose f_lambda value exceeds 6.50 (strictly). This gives 4897.0 angstrom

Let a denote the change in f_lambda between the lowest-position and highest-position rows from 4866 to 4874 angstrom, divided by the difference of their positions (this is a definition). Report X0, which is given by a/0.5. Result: -0.036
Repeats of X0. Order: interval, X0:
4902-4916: -0.181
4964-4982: -0.023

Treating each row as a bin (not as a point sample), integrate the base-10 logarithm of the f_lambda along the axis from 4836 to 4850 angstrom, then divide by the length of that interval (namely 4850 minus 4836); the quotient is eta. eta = 0.833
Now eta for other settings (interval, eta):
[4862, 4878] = 0.792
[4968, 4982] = 0.815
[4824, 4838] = 0.785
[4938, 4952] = 0.833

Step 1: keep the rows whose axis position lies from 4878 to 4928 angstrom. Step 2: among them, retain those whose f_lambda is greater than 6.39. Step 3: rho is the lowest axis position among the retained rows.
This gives 4882.0 angstrom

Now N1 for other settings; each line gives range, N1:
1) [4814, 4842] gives 4816.0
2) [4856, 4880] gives 4870.0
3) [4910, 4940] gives 4921.0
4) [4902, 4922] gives 4903.0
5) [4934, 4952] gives 4939.0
